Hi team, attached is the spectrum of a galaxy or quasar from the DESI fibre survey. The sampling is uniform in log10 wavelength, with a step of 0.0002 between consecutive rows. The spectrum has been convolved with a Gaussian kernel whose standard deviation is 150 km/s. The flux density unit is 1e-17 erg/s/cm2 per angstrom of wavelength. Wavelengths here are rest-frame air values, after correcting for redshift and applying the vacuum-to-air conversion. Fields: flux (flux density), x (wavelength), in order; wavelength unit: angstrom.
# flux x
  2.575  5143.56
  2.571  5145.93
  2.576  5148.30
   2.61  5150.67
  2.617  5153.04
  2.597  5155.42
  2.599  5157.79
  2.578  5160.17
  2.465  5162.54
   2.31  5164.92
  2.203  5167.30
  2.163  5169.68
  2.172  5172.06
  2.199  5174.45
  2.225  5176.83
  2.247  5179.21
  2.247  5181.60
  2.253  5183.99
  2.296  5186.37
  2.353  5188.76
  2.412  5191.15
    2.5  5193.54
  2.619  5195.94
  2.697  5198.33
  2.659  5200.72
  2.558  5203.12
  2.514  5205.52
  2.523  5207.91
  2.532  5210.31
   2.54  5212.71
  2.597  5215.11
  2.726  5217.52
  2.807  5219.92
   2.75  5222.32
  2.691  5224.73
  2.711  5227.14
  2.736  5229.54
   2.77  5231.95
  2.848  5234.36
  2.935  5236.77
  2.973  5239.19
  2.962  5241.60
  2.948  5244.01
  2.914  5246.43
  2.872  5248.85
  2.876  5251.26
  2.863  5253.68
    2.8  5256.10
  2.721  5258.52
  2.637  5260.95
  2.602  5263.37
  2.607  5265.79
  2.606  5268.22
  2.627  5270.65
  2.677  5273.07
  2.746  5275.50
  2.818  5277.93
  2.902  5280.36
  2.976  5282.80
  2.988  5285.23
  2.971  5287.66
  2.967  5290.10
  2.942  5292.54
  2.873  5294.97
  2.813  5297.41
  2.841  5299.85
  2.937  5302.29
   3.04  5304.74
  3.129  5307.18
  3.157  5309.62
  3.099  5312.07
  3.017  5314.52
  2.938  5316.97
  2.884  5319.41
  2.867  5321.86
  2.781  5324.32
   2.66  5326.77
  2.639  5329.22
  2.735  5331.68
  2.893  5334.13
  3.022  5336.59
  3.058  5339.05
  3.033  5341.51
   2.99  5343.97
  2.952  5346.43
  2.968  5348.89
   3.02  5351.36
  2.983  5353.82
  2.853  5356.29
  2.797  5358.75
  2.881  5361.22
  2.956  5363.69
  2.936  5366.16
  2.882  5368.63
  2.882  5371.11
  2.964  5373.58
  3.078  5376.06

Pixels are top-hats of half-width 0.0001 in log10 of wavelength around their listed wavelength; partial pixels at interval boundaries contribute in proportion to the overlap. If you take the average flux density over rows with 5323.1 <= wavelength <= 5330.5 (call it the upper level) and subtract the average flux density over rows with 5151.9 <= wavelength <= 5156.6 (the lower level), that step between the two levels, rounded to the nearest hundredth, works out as 0.09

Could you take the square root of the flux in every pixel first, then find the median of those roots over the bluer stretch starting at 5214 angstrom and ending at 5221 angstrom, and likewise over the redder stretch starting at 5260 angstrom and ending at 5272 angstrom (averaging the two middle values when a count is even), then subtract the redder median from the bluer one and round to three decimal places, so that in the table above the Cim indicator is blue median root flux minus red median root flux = 0.036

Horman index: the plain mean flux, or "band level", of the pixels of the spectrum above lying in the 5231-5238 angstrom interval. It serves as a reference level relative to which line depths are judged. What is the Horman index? 2.851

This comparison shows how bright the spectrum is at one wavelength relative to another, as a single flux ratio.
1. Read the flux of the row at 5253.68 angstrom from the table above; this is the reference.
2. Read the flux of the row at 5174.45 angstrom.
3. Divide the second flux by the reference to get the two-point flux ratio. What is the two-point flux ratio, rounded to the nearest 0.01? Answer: 0.77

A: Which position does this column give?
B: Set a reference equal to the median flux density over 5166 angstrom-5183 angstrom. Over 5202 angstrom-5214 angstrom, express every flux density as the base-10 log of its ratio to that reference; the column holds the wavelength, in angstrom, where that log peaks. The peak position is 5203.12 angstrom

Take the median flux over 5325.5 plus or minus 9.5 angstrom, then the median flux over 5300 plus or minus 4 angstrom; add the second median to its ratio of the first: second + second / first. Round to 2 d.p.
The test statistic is 3.85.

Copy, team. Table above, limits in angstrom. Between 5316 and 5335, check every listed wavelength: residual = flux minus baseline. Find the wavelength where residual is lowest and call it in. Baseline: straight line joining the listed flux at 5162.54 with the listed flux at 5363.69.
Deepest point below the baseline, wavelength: 5329.22 angstrom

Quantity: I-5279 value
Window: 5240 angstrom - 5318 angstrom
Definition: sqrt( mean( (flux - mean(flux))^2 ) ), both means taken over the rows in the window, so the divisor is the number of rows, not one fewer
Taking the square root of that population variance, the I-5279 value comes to 0.15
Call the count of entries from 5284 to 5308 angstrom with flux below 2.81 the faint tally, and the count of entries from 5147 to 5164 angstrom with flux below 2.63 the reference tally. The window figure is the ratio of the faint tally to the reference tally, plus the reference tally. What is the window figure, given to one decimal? 7.0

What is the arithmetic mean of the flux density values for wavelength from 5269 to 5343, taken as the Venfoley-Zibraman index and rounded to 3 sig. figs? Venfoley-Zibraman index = 2.90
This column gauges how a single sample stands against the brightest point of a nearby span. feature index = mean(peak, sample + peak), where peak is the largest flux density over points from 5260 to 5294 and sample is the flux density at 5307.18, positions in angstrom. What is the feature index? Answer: 4.6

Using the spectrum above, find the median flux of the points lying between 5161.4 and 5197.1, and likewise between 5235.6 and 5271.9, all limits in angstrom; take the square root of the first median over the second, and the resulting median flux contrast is 0.887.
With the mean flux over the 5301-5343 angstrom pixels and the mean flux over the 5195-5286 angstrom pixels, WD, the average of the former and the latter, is 2.84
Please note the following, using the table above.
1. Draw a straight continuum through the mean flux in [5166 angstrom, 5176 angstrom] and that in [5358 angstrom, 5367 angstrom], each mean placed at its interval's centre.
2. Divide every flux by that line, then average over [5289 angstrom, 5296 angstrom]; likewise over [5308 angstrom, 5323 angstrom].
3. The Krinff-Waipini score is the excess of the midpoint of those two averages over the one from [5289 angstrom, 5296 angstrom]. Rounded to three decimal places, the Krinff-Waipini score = -0.005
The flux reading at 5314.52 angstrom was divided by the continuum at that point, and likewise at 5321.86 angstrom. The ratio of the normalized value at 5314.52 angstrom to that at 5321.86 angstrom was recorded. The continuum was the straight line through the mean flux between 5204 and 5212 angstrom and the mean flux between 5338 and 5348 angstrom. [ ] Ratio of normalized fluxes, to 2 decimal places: 1.06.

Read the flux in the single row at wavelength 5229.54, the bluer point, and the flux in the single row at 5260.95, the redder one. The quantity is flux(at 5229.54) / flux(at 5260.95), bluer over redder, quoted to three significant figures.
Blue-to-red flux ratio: 1.04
